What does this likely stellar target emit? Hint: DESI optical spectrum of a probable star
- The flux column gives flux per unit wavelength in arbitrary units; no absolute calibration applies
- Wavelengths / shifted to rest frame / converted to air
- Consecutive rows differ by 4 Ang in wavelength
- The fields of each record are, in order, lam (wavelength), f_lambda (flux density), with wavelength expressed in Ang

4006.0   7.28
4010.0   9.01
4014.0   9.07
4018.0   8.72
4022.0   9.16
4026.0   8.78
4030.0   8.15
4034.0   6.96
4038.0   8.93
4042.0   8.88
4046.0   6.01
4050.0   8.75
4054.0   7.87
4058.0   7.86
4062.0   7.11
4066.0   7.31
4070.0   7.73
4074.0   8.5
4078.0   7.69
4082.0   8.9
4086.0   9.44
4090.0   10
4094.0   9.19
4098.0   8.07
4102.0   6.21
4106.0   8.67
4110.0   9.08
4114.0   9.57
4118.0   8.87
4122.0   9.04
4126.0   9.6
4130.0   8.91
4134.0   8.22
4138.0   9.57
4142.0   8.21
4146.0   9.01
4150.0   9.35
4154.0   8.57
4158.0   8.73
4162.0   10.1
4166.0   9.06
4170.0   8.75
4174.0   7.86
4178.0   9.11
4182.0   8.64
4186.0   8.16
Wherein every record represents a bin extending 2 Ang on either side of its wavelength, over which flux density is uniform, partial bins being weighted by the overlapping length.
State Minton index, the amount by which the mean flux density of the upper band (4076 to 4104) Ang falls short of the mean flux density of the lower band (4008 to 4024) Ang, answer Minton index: 0.49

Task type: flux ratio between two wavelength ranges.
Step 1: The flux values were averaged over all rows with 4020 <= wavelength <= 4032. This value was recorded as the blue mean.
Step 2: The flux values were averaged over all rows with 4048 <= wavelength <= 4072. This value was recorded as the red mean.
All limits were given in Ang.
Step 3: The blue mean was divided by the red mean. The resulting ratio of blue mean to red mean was 1.12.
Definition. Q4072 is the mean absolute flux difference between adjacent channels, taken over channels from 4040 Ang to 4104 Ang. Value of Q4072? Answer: 1.04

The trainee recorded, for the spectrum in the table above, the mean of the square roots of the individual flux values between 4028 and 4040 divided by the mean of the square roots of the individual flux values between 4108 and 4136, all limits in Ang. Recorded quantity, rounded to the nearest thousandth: 0.940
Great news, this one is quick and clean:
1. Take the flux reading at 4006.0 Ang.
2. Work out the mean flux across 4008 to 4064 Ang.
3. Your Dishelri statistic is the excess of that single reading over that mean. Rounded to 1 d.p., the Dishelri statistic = -1.0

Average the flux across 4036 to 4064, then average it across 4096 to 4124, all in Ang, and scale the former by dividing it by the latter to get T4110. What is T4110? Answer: 0.93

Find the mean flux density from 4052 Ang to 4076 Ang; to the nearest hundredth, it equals 7.73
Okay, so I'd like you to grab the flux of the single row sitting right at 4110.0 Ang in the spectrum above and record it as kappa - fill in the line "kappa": 9.08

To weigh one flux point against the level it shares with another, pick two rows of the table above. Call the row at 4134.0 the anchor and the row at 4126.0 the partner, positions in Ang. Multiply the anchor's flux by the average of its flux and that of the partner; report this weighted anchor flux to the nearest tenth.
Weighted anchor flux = 73.2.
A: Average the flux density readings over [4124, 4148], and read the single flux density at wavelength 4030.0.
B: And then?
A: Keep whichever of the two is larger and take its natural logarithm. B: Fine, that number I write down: 2.19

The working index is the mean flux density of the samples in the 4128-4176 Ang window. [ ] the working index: 8.86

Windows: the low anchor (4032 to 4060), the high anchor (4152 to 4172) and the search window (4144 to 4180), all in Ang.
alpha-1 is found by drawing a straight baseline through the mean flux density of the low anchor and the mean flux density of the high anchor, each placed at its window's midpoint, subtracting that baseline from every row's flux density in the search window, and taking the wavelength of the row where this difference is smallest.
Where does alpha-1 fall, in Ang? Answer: 4174.0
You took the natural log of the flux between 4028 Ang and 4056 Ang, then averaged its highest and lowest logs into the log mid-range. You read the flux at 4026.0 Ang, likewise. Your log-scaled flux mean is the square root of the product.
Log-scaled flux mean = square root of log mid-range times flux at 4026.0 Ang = 4.18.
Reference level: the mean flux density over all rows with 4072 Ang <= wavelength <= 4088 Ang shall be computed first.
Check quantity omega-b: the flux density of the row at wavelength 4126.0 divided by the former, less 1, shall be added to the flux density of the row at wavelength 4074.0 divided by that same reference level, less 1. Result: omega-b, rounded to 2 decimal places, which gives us 0.10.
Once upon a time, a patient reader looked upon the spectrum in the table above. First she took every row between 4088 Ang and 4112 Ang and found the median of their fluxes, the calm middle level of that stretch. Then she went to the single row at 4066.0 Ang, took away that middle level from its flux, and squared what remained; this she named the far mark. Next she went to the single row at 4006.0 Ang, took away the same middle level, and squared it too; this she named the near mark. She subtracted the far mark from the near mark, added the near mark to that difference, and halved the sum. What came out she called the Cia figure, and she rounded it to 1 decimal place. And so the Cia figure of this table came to 1.3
